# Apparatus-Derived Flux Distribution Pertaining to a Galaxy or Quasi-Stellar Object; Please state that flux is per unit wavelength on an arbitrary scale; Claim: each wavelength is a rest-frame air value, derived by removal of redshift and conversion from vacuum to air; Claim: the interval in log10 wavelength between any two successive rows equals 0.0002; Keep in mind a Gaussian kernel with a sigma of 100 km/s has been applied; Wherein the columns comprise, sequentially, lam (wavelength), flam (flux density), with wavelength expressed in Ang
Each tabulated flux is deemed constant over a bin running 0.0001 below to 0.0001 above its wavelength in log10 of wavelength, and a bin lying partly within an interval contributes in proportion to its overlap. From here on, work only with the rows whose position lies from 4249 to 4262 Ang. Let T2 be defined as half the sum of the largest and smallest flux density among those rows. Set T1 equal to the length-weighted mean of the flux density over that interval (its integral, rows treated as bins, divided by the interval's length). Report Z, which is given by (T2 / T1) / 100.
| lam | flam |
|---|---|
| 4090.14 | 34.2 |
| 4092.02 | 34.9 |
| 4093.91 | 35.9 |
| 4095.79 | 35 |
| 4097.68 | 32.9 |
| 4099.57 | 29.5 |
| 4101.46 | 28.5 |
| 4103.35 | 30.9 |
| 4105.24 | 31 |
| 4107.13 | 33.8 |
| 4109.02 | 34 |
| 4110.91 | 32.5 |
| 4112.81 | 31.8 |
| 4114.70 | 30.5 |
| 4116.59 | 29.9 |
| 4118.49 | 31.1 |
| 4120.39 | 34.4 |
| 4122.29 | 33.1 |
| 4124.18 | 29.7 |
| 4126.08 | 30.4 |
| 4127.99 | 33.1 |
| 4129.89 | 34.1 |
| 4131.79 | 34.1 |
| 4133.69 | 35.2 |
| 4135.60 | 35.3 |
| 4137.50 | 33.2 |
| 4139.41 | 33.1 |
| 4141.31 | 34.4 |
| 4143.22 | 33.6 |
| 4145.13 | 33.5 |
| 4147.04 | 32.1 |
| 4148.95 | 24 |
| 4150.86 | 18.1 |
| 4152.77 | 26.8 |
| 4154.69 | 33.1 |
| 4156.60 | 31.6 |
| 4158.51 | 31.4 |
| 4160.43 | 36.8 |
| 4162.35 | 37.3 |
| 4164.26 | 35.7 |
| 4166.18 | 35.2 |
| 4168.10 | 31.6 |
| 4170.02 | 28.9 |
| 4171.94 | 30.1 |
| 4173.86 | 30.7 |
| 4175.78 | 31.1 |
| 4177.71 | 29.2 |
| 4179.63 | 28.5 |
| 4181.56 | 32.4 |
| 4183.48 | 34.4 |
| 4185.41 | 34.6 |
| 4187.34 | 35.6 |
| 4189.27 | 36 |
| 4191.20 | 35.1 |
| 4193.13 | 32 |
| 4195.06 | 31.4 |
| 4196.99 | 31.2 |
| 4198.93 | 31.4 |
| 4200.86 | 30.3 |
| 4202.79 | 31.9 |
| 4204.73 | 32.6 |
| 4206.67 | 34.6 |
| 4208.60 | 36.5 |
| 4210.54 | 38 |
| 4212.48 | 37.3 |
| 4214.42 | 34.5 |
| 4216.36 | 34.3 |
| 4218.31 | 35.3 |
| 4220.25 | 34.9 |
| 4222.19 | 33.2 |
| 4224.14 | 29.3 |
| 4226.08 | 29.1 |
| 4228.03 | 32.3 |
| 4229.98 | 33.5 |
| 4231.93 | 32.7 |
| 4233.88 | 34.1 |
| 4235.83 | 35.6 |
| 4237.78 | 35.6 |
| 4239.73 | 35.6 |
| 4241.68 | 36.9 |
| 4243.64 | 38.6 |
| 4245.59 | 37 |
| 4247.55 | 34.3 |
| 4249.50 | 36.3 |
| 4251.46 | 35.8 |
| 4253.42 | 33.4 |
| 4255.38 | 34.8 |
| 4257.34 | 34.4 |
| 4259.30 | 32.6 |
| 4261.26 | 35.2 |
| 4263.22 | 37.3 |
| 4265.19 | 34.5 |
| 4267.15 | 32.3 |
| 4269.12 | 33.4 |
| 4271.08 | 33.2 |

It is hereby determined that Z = 0.0100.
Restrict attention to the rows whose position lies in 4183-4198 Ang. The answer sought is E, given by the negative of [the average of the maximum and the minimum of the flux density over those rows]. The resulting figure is -33.6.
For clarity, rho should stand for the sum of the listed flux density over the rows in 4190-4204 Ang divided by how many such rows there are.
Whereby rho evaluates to 31.9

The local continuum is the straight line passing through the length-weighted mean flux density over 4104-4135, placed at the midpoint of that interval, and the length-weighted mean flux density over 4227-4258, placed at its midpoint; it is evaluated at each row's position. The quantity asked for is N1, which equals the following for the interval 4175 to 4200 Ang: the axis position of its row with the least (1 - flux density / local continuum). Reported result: 4189.27 Ang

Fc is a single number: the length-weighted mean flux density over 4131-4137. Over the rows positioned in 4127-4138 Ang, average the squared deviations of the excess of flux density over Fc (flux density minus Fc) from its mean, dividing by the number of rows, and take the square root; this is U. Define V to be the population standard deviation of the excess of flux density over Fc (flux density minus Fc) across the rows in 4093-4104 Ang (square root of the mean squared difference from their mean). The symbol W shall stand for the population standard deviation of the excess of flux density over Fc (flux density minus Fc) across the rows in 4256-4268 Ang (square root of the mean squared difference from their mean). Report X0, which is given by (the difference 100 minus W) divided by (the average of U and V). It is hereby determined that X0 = 55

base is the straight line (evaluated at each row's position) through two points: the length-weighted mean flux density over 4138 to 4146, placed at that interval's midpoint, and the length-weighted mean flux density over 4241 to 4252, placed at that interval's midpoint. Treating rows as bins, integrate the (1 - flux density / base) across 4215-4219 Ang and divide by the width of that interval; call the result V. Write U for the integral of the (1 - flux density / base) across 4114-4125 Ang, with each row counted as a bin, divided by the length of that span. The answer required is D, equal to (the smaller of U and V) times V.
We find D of 0.0007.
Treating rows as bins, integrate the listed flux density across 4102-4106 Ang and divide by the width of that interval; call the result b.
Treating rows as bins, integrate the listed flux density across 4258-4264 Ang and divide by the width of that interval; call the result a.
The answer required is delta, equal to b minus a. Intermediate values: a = 35.0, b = 30.7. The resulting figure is -4.3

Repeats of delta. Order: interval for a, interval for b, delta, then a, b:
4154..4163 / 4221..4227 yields -3.2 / 34.0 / 30.7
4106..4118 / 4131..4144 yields 2.1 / 32.0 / 34.1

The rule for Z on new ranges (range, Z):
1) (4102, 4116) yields 0.0101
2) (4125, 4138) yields 0.0098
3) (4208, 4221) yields 0.0101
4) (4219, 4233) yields 0.0099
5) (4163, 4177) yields 0.0101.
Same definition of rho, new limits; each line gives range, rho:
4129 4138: 34.4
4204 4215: 35.6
